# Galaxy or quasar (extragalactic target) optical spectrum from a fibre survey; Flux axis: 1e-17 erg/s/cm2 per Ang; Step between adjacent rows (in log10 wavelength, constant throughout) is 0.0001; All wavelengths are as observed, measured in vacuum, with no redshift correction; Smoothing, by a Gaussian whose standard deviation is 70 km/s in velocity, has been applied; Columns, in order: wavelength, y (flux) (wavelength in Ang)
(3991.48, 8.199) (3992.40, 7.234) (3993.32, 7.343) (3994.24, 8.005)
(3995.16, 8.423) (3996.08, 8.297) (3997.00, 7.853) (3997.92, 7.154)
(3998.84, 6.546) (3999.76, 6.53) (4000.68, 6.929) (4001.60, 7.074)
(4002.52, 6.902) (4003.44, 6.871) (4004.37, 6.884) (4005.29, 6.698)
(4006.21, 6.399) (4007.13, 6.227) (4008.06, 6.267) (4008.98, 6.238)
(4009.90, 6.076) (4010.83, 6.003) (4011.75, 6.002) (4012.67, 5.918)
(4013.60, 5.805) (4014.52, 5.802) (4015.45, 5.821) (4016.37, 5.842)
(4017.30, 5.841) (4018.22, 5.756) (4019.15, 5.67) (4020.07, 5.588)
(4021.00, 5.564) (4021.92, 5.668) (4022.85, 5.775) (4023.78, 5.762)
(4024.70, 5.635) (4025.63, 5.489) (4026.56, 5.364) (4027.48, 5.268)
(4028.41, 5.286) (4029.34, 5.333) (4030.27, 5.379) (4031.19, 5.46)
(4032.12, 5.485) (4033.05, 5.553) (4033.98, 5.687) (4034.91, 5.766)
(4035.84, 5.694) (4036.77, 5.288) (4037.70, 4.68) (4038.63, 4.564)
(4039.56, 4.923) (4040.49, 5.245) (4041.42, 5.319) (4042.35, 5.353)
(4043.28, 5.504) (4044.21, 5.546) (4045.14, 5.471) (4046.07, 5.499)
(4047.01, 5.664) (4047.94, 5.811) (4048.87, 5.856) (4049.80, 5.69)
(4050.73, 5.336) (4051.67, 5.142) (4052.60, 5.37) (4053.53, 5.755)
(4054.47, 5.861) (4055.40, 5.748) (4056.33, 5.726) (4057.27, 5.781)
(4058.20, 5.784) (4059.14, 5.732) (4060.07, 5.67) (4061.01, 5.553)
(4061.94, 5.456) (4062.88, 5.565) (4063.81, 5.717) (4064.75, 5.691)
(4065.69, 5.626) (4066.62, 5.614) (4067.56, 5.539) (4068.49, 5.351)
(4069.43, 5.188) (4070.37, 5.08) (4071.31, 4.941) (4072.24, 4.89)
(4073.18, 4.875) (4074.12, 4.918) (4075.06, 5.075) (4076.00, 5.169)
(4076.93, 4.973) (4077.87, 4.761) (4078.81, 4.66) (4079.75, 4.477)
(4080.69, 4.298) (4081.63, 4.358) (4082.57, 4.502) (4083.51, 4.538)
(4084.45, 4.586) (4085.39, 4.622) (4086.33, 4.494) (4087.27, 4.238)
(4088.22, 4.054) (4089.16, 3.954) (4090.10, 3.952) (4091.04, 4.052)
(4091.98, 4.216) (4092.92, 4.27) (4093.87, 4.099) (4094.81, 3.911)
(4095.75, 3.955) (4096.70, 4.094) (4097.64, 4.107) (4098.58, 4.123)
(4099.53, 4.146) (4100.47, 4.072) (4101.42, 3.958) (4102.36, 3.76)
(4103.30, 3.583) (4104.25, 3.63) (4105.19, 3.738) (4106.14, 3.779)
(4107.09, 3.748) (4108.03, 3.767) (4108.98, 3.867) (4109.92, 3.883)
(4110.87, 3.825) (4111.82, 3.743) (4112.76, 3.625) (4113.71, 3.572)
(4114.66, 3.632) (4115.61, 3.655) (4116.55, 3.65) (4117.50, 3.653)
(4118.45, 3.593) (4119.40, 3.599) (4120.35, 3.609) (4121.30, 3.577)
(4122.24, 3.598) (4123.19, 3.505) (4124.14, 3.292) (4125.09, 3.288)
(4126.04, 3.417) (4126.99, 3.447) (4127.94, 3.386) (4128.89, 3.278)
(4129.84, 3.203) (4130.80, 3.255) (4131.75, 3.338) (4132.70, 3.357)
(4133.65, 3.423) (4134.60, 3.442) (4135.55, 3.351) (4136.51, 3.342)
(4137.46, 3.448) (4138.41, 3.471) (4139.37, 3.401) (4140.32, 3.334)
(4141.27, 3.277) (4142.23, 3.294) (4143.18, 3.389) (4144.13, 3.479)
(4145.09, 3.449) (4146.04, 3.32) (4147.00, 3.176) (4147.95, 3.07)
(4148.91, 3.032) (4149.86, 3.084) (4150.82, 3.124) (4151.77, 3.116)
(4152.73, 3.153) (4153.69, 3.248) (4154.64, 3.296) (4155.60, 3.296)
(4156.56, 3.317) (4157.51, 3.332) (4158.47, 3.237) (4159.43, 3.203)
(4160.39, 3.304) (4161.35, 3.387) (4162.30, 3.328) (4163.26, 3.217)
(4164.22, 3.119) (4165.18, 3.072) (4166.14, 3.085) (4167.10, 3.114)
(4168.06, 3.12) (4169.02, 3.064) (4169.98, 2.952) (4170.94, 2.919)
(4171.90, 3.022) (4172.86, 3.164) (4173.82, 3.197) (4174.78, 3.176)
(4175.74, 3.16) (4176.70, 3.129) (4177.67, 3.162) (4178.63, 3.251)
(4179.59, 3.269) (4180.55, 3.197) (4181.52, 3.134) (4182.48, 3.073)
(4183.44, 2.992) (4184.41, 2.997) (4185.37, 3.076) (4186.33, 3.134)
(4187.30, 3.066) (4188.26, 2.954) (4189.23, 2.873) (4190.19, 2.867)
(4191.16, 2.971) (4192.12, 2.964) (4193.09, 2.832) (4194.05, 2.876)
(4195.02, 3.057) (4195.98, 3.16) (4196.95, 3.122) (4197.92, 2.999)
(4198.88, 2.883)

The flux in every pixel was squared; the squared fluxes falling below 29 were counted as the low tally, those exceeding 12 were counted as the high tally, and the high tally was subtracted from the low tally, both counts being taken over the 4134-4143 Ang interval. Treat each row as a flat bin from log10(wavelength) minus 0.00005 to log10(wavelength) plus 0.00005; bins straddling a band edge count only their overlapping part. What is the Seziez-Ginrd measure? 8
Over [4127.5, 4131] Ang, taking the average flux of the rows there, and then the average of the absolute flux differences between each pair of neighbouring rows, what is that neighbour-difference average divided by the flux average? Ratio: 0.024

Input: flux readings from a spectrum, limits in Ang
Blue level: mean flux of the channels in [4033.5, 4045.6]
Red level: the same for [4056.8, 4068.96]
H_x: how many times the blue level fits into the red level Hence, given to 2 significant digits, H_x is 1.1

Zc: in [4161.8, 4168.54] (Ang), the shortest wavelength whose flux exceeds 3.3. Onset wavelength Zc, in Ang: 4162.30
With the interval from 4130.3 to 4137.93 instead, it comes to 4131.75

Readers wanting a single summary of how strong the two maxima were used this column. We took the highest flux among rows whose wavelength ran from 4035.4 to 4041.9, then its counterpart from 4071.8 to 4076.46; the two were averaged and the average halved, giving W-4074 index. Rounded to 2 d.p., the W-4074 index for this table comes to 2.72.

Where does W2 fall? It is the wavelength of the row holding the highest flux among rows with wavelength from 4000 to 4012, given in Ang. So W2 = 4001.60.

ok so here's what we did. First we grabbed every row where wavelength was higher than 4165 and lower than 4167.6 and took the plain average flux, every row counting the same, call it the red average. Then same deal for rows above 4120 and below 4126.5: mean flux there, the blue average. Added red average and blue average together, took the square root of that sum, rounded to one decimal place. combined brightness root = 2.6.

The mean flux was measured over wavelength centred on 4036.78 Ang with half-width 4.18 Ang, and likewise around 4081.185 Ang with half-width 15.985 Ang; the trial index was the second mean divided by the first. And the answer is 0.88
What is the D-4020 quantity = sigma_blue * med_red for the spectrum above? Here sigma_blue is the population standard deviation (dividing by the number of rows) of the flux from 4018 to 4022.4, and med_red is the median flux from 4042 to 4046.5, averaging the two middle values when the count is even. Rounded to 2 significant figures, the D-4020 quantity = 0.37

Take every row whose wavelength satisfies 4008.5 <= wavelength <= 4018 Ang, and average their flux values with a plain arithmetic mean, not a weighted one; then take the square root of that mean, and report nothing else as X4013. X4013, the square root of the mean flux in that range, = 2.44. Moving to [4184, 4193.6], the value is 1.72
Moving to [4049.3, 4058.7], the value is 2.37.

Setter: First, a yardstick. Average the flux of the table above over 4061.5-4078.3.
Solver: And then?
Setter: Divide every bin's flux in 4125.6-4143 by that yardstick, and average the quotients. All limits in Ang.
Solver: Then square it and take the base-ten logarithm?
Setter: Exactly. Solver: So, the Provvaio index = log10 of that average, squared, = -0.39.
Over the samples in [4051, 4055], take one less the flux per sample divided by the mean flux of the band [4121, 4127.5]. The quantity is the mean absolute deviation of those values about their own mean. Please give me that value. 0.0801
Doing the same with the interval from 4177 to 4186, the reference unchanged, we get 0.0241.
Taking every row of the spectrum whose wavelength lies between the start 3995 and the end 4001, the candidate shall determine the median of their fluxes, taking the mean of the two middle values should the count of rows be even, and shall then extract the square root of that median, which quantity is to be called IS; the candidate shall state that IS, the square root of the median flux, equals 2.67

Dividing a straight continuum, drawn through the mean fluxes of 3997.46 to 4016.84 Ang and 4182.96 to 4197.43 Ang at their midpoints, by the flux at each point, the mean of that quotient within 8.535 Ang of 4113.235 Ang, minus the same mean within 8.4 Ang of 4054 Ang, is 0.216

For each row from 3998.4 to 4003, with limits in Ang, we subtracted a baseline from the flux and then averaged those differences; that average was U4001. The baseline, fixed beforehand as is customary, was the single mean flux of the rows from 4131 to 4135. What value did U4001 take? 3.4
